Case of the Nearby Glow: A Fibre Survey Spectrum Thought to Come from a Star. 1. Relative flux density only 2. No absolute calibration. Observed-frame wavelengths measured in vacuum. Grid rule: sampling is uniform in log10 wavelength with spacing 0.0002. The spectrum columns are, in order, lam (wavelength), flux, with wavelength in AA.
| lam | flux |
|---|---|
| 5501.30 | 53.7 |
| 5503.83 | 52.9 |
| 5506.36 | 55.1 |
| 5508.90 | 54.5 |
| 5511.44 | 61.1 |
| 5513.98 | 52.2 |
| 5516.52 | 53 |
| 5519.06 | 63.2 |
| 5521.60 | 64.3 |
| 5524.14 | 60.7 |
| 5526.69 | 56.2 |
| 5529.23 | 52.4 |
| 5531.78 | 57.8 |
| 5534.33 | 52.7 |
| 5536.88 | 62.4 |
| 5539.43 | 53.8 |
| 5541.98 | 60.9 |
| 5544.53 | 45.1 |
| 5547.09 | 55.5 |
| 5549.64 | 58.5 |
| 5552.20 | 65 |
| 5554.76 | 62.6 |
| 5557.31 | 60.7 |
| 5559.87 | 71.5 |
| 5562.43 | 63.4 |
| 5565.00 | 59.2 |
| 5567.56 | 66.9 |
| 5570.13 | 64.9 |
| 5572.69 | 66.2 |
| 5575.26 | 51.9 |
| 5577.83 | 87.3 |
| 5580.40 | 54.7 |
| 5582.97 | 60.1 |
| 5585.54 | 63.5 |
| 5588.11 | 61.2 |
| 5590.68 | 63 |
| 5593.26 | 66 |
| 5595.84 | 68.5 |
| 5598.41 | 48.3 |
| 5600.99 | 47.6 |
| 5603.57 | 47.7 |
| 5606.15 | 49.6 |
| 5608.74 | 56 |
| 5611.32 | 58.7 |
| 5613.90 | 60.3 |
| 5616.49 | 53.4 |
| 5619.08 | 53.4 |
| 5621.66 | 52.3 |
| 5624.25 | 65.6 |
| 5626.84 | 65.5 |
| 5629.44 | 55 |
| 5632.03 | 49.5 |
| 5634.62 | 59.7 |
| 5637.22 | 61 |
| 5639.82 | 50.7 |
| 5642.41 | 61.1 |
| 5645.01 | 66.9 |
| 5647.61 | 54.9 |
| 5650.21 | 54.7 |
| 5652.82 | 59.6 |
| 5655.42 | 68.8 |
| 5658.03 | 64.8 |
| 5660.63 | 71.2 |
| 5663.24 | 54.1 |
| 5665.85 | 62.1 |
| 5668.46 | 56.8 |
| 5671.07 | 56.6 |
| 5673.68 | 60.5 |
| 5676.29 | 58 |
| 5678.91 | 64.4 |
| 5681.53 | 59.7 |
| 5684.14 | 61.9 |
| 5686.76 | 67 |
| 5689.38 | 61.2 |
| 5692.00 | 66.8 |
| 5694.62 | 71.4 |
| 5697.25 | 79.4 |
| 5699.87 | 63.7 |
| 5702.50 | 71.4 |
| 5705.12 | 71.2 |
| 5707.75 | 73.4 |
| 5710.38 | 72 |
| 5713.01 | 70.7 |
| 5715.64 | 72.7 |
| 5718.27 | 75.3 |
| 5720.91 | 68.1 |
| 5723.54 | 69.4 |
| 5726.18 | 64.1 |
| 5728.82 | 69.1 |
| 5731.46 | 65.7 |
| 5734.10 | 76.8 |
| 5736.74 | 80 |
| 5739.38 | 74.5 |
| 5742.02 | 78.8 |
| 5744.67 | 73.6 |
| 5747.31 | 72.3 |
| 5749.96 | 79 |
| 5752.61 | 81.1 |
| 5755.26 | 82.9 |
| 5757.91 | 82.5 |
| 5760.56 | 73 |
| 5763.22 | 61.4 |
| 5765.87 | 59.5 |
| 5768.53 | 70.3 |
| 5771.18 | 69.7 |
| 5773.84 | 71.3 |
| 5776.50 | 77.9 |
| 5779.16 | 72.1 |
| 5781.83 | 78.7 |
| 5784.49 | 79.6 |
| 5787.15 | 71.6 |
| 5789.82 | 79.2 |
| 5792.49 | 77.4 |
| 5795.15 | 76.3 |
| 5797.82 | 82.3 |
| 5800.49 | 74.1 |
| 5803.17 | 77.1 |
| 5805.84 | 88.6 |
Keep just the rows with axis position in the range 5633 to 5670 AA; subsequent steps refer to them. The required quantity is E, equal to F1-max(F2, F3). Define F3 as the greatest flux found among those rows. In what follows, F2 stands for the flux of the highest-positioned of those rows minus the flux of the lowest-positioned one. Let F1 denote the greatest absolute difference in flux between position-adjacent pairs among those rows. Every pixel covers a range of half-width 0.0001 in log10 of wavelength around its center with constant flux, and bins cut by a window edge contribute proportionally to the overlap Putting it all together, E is -54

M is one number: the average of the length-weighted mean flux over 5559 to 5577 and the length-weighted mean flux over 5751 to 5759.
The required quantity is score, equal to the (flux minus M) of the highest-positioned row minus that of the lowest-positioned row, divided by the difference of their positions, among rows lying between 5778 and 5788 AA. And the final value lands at -0.1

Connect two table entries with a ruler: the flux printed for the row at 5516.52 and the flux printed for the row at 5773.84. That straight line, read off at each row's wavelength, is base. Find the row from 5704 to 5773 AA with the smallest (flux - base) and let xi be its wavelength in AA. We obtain 5765.87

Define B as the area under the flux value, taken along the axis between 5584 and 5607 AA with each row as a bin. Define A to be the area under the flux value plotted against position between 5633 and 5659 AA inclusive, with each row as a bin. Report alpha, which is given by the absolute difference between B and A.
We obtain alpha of 239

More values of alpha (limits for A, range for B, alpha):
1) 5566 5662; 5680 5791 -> 2246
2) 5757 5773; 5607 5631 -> 275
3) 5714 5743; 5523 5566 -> 433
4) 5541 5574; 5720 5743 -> 380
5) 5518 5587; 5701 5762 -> 304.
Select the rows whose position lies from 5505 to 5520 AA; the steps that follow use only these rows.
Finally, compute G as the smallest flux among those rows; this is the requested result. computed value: 52.2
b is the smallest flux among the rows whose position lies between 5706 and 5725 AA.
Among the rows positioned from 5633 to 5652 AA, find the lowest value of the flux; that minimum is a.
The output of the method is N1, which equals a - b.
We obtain -17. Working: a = 50.7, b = 68.1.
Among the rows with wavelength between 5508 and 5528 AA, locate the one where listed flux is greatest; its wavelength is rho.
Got 5521.60 AA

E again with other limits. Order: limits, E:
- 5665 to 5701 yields -64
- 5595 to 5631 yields -48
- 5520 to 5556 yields -49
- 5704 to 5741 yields -69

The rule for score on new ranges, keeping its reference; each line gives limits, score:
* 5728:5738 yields 1.4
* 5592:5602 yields -2.4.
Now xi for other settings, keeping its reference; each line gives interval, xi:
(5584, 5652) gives 5632.03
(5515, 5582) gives 5544.53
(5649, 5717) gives 5663.24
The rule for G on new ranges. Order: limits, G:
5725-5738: 64.1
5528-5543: 52.4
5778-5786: 72.1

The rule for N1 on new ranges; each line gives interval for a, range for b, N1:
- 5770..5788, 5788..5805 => -4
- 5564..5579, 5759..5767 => -8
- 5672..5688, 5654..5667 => 4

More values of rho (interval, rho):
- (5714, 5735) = 5734.10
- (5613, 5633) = 5624.25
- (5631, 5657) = 5655.42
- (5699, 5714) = 5707.75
